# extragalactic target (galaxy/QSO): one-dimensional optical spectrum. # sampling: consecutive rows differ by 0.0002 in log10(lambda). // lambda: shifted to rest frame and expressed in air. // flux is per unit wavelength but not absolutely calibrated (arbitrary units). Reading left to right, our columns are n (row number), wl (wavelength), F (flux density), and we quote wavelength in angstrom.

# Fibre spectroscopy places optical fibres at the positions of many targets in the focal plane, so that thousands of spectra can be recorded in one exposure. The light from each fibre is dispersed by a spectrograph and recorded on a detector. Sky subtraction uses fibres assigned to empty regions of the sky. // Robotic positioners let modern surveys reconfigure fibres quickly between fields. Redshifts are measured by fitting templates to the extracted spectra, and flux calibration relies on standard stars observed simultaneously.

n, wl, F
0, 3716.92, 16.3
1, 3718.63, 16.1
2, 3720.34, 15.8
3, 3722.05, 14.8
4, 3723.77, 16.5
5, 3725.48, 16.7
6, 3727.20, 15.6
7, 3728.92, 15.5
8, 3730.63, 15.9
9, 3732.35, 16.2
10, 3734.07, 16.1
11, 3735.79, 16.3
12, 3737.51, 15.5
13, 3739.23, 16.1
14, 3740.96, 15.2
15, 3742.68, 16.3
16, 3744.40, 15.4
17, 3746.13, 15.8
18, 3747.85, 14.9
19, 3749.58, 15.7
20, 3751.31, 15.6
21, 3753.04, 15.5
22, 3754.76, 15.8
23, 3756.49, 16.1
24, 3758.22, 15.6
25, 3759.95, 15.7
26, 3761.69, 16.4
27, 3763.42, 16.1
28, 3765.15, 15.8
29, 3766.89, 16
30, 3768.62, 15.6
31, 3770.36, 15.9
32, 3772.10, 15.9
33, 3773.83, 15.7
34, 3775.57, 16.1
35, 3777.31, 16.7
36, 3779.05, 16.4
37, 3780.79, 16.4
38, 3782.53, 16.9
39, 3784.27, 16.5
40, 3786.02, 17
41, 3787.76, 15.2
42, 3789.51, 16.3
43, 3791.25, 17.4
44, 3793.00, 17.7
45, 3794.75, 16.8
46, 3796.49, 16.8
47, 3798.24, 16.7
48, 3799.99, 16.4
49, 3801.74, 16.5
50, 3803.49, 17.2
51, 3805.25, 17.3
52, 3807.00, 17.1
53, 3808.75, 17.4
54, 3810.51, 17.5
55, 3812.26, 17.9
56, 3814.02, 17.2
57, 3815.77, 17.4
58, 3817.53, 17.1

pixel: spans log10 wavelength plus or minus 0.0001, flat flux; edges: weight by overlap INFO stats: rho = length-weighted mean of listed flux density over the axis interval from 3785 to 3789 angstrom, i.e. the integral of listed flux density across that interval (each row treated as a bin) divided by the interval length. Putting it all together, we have 16.10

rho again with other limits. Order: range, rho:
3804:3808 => 17.20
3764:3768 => 15.91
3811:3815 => 17.58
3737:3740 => 15.83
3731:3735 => 16.11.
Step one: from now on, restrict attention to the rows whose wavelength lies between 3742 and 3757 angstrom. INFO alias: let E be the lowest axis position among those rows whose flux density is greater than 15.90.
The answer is 3742.68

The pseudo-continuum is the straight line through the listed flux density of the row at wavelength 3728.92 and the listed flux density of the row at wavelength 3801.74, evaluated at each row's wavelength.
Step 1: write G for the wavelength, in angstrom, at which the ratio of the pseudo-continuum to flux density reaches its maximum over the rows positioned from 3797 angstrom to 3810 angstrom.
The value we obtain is 3799.99 angstrom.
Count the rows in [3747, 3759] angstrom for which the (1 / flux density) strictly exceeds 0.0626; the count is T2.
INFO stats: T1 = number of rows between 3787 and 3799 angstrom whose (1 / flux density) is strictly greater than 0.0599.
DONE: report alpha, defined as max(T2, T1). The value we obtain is 6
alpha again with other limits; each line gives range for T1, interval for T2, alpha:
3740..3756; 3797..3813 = 9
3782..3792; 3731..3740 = 3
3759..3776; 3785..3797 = 10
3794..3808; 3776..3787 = 2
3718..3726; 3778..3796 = 4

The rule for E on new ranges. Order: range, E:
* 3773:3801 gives 3775.57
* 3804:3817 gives 3805.25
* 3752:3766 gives 3756.49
